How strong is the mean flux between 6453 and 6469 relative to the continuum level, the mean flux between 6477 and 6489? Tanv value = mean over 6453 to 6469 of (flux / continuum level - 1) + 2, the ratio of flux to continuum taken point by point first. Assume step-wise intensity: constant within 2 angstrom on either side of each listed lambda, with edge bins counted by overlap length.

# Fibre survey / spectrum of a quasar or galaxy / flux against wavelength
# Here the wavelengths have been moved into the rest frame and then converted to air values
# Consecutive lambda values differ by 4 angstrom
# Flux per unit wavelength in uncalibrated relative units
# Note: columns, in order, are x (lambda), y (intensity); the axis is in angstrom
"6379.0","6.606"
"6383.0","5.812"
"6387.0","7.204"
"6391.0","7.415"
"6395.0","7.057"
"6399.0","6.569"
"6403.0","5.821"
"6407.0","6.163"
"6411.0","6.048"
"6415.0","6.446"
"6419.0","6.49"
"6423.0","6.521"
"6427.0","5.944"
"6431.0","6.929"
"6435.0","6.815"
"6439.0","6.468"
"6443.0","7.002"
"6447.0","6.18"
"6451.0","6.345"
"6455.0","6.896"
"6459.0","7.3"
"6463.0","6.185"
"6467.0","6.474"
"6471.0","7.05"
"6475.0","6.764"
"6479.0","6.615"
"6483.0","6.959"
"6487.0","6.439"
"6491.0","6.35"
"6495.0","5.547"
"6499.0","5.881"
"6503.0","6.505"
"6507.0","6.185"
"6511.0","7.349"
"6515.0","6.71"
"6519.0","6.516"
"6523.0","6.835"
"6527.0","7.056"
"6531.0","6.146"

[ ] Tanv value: 2.01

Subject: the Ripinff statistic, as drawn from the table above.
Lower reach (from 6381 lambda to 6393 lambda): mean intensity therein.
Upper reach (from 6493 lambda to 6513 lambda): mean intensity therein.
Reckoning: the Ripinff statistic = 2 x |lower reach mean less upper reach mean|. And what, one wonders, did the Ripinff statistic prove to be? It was 1.03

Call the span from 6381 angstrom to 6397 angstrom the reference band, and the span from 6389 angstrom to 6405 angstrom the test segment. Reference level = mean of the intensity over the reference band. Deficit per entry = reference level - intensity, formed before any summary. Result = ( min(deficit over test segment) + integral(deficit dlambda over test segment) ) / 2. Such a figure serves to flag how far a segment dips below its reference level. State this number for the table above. 1.0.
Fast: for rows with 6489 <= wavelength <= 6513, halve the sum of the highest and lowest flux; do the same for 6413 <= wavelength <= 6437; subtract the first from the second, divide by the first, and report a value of 0.00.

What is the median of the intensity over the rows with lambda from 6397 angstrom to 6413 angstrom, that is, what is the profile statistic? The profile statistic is 6.11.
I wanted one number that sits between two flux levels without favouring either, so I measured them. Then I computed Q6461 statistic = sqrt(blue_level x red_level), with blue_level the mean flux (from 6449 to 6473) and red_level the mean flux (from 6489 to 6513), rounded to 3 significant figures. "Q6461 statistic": 6.50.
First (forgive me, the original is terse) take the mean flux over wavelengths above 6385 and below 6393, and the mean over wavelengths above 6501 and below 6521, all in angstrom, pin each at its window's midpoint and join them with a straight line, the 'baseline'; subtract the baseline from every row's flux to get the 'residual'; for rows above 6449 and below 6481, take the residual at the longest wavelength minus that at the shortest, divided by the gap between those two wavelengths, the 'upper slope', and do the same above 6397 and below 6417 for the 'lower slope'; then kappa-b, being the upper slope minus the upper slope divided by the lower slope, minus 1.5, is 5.0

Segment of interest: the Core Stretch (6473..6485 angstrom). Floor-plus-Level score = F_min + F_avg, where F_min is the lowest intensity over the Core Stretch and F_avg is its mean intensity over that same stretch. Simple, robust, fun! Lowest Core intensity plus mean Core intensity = 13.4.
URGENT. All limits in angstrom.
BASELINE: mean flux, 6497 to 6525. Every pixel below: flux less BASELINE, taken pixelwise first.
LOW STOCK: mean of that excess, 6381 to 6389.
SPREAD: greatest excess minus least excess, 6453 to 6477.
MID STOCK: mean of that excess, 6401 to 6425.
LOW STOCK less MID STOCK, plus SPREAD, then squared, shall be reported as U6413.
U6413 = 1.9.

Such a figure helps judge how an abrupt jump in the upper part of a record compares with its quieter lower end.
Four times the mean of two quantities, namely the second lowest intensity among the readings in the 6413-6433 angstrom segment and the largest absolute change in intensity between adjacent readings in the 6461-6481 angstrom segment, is 14.0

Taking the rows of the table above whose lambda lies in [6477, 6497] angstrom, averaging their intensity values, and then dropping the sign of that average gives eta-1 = 6.38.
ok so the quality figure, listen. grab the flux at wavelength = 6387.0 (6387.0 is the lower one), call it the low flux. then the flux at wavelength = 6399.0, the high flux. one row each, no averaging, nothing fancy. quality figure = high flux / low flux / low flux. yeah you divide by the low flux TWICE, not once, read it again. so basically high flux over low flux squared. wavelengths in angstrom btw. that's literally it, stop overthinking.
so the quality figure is 0.127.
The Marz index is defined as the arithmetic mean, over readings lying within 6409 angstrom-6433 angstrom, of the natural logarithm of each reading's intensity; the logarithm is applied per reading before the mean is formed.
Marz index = 1.85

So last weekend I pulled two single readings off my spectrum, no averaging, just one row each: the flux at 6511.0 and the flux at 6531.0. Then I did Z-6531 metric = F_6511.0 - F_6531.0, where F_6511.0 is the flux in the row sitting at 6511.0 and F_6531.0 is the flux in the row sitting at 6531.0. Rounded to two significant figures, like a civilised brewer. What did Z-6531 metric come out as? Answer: 1.2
